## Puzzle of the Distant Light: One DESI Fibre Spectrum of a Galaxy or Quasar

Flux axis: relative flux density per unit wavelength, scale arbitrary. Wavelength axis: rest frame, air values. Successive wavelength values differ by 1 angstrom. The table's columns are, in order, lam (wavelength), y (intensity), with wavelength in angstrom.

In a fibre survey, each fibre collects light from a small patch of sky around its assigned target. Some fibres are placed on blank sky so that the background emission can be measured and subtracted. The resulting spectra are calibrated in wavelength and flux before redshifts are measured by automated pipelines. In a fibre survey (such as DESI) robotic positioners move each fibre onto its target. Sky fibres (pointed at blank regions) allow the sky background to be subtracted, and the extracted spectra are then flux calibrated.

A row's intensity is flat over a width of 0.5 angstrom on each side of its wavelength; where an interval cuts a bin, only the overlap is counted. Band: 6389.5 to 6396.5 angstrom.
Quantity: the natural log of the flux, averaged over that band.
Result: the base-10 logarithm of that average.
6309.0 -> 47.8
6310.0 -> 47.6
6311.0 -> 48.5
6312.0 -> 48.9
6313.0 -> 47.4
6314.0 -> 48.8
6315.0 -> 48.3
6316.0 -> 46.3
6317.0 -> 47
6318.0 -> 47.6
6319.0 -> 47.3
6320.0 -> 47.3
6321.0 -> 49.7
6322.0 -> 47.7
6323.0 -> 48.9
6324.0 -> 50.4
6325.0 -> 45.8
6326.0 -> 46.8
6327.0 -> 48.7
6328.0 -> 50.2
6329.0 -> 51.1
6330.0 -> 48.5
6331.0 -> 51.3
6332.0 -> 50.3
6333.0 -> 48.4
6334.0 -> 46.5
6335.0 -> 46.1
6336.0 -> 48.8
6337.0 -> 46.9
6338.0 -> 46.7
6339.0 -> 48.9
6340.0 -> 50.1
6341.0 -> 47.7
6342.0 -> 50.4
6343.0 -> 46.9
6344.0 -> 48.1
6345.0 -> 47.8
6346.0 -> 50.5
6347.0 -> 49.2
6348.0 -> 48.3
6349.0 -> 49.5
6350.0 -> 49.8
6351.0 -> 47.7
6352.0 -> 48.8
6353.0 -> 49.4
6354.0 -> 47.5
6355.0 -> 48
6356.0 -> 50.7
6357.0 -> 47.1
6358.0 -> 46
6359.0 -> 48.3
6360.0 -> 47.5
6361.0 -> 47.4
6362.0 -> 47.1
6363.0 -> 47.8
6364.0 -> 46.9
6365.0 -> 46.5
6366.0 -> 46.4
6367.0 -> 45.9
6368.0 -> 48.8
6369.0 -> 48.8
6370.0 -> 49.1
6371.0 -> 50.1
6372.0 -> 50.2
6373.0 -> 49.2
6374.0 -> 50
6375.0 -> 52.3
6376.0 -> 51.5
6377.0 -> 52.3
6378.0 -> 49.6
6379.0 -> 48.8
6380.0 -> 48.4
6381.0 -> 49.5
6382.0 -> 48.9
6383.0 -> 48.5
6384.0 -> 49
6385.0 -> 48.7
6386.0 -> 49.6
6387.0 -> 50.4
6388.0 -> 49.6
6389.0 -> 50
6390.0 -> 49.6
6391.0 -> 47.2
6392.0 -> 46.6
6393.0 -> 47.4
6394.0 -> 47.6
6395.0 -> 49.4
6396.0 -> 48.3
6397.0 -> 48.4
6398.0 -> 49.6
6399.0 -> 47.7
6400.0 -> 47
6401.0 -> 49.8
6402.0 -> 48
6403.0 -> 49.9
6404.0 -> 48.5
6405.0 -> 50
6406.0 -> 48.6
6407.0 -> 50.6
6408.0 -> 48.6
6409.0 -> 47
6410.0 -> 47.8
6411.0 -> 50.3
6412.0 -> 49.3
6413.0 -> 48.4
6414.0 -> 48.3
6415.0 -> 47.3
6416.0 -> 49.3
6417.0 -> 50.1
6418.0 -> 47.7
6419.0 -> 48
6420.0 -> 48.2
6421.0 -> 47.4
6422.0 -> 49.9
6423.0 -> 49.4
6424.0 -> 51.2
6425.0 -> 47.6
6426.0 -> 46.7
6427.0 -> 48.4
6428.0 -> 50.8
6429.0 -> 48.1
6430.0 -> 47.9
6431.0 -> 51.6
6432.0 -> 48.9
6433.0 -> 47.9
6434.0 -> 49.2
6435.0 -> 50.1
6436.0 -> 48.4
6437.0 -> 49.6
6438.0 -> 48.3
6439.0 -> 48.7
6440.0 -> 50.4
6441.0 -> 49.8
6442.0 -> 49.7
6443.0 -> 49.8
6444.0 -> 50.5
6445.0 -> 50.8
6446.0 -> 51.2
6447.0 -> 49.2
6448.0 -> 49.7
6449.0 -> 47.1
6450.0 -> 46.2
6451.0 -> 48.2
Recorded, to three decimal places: 0.588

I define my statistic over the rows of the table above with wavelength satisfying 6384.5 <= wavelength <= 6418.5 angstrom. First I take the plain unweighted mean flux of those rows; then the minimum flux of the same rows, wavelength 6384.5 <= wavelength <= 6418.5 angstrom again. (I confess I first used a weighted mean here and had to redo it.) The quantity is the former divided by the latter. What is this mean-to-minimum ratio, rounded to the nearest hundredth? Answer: 1.05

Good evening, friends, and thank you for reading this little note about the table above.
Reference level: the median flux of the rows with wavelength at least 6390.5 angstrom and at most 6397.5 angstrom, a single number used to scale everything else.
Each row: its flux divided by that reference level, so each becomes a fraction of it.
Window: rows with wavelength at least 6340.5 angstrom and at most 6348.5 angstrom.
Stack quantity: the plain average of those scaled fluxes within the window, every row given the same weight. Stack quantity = 1.021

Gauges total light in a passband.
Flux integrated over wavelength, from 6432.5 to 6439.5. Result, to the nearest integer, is 342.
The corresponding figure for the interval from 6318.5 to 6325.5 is 337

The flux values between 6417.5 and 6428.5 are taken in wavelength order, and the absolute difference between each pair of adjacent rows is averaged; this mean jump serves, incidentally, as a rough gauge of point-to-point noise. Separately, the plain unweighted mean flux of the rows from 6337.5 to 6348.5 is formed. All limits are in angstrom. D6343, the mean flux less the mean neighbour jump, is 47.1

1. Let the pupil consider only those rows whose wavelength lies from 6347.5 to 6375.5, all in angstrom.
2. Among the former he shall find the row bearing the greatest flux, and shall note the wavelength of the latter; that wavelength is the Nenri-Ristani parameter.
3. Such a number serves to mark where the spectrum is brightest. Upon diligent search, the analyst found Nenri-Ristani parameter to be 6375.0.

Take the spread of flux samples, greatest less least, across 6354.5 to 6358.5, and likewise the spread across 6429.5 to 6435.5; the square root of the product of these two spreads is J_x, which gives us 4.2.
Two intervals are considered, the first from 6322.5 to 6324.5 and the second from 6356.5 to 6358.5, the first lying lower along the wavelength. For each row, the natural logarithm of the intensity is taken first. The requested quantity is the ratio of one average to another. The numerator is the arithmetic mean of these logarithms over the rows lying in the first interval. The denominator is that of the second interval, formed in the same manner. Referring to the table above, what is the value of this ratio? 1.02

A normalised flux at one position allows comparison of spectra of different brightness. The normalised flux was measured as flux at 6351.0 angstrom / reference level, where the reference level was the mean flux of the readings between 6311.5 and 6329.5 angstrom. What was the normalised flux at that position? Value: 0.99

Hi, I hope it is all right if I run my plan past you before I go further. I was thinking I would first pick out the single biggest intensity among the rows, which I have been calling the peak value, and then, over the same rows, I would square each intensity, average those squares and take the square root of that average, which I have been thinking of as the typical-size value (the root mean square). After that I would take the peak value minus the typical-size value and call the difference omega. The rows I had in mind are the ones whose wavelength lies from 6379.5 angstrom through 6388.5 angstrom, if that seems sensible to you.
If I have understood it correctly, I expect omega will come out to 1.2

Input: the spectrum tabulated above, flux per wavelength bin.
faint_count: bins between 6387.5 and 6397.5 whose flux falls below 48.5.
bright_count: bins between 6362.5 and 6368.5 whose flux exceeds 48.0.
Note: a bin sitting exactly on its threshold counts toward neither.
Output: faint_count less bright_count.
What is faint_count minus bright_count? 5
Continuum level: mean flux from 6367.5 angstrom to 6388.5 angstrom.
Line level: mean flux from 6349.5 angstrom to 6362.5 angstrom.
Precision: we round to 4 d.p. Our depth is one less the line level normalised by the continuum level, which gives 0.0318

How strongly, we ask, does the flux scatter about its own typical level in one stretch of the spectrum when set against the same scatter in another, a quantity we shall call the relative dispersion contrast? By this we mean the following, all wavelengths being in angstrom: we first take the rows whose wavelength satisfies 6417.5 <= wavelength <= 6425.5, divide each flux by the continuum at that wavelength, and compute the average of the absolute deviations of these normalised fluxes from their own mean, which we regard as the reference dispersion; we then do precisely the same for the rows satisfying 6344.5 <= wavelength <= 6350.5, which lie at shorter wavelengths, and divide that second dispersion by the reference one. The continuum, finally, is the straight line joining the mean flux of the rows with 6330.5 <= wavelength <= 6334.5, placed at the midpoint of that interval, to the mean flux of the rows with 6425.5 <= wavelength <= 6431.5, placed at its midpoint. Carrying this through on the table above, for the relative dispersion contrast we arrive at 0.67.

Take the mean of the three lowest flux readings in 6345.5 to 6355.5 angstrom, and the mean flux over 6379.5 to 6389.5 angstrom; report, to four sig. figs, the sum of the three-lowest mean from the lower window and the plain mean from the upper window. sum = 96.99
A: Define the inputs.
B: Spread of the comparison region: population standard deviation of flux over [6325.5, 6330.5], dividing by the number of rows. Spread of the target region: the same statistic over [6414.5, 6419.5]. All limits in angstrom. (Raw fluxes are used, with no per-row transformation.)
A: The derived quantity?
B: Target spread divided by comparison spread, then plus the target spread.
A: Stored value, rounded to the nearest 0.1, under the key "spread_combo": 1.8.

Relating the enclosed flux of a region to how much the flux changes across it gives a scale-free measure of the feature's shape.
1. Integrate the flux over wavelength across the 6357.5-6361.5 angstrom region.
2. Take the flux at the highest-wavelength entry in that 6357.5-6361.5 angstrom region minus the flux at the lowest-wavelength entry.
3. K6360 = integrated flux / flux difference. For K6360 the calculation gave 135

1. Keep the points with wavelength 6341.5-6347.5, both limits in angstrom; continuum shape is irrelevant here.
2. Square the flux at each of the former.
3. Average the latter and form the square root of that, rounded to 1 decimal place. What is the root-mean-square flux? 48.8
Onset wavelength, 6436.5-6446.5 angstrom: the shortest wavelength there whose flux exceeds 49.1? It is 6437.0 angstrom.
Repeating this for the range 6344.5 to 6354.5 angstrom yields 6346.0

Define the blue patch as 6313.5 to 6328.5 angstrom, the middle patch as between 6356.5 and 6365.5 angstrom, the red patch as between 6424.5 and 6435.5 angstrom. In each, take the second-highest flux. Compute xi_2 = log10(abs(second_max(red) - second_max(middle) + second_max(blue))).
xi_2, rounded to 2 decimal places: 1.73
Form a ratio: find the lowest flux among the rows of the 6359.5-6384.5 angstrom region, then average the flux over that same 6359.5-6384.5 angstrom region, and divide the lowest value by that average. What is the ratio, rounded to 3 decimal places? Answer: 0.940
